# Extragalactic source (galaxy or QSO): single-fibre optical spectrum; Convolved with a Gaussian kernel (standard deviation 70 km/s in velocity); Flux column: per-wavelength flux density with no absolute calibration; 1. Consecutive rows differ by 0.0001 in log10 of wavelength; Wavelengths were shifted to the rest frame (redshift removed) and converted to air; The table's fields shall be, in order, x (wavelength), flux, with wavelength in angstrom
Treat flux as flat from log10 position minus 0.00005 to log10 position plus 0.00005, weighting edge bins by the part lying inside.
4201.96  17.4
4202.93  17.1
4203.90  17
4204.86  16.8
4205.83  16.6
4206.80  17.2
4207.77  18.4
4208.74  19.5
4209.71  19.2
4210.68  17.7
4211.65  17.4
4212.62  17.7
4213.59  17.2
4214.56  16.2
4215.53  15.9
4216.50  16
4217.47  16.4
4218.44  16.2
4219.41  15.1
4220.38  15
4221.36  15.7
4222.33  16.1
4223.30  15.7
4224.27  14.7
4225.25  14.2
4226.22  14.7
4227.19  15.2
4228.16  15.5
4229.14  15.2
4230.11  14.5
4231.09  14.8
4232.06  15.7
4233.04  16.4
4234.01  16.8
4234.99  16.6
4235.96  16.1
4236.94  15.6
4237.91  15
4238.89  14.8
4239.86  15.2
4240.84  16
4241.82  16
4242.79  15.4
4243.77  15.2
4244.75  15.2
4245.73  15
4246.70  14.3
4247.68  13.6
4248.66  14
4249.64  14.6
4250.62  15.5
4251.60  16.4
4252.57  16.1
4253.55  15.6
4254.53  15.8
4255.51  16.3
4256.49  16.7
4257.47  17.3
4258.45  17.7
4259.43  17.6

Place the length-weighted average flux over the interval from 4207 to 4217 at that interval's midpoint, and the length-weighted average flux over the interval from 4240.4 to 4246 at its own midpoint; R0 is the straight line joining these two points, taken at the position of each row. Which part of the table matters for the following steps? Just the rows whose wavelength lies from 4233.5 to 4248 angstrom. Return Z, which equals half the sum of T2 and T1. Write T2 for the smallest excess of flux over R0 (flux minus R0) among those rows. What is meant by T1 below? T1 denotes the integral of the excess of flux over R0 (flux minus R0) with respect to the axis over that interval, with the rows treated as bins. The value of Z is -2.4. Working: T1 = -3.2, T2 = -1.57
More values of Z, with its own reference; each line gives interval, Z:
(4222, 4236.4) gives -7.8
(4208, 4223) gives -4.8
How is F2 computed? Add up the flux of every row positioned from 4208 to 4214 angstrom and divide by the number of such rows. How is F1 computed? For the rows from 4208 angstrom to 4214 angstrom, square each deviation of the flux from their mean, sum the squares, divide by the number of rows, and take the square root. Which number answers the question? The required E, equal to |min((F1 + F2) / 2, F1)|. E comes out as 0.89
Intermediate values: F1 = 0.89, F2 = 18.1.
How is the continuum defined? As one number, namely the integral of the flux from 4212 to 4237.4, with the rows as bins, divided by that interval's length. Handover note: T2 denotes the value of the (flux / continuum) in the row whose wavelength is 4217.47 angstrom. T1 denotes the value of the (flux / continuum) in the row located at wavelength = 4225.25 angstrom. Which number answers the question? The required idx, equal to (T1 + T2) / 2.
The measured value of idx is 0.97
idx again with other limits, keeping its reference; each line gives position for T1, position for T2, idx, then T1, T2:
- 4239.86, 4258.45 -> 1.04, 0.97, 1.12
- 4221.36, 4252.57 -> 1.01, 1.00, 1.02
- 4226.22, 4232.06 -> 0.97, 0.93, 1.00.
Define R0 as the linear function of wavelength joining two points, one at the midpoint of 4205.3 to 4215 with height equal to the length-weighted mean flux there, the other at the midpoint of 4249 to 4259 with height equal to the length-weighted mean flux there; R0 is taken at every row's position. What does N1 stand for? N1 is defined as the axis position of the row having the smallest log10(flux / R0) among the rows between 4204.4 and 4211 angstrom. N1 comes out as 4205.83 angstrom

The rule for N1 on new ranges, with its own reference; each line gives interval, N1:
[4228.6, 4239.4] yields 4230.11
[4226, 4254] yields 4247.68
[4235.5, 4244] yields 4238.89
